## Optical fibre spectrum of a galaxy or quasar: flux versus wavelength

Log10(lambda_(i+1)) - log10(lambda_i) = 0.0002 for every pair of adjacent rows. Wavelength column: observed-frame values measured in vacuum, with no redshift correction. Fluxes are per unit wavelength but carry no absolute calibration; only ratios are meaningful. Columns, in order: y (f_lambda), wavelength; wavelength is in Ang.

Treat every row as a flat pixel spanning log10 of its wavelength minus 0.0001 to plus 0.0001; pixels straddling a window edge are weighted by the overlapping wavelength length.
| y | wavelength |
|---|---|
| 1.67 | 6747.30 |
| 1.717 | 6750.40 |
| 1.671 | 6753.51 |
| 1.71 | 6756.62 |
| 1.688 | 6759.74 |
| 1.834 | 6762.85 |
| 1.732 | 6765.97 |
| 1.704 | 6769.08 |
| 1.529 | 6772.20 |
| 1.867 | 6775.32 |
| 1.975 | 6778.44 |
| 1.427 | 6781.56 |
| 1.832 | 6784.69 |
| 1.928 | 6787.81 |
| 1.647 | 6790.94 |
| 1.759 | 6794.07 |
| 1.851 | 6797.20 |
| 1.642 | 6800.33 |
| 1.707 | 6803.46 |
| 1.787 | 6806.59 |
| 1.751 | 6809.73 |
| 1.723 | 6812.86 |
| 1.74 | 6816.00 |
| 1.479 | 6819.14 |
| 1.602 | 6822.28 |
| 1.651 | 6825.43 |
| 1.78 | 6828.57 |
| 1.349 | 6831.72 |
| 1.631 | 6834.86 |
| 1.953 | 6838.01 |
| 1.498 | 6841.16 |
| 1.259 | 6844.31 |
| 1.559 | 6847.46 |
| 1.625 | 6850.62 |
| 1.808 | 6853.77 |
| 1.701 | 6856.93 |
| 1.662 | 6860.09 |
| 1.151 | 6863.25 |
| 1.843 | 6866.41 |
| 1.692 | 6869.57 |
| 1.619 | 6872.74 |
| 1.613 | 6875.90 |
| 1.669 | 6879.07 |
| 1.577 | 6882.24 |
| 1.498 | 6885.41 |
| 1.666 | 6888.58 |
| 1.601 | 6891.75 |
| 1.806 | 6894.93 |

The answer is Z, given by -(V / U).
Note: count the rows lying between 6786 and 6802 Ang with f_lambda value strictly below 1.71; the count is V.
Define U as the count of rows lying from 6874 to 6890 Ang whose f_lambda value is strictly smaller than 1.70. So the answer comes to -0.4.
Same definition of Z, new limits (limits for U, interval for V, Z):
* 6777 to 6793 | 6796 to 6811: -1.0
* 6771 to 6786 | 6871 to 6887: -2.5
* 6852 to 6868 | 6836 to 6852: -2.0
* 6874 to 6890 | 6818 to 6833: -0.8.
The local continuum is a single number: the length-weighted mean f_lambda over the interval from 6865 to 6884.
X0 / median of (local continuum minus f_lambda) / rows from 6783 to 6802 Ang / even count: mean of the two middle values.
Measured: -0.13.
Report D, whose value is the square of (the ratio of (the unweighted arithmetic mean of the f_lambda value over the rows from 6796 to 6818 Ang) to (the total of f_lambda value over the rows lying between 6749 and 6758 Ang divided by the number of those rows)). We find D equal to 1.05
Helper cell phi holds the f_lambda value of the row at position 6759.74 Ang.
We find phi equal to 1.688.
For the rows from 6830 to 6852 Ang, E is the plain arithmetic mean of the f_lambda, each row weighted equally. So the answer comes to 1.55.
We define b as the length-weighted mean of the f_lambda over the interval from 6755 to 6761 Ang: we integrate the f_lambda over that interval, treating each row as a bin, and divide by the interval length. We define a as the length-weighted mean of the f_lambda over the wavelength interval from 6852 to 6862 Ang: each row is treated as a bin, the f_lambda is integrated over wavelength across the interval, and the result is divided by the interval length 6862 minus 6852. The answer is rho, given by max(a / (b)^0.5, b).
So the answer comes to 1.70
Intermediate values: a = 1.70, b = 1.70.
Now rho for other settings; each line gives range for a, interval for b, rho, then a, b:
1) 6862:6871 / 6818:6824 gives 1.55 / 1.58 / 1.55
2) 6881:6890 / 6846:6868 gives 1.62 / 1.58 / 1.62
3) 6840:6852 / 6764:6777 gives 1.71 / 1.48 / 1.71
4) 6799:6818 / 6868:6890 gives 1.62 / 1.72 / 1.62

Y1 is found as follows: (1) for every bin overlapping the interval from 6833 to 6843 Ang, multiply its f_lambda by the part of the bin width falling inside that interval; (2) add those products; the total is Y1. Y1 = 16.7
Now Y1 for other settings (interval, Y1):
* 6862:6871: 14.2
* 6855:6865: 15.2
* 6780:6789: 15.5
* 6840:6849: 12.9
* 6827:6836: 14.3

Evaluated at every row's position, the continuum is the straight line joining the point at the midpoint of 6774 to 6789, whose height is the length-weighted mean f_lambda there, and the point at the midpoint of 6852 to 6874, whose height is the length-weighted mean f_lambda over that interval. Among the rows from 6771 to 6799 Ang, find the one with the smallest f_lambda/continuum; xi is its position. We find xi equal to 6781.56 Ang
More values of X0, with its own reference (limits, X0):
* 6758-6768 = -0.07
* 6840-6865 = 0.07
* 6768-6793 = -0.10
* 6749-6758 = -0.04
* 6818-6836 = 0.05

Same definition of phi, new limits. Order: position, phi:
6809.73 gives 1.751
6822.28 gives 1.602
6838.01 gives 1.953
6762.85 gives 1.834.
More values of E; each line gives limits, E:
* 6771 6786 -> 1.73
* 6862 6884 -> 1.59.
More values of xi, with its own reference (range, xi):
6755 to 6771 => 6759.74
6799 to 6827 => 6819.14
